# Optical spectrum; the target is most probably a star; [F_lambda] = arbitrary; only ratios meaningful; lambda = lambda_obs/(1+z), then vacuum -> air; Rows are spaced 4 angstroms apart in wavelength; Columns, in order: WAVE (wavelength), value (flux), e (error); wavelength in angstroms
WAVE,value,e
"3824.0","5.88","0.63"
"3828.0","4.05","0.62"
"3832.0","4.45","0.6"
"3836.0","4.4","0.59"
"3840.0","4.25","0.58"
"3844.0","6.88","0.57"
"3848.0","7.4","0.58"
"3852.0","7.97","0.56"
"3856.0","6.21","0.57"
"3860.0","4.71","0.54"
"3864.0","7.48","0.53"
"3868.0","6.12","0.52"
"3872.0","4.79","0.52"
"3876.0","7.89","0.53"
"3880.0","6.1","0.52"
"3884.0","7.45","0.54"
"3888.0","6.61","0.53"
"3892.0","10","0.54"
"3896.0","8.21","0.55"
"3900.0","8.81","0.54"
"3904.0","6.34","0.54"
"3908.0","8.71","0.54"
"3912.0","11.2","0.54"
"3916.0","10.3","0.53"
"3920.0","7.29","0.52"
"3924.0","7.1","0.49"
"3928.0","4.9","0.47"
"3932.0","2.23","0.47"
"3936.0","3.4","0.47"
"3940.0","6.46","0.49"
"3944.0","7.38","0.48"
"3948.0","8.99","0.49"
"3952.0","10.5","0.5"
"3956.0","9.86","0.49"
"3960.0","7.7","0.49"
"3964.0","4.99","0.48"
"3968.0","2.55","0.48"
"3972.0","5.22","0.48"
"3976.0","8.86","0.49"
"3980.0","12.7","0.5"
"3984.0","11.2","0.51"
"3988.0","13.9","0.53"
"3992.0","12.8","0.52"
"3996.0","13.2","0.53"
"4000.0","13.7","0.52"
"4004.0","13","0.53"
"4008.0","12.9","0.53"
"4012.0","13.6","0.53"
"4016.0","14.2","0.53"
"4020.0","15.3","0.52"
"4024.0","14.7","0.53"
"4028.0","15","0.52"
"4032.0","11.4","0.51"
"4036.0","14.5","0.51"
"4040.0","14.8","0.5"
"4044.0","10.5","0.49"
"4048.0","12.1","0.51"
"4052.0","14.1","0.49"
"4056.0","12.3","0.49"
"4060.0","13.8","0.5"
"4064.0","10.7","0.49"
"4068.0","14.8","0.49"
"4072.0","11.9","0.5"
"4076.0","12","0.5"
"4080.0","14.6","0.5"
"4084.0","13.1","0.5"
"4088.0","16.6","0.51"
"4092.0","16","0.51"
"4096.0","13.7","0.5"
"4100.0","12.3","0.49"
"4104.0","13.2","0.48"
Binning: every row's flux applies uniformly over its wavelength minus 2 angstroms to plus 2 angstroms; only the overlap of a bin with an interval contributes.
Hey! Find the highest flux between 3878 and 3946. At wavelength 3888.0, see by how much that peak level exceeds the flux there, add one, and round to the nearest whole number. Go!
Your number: 6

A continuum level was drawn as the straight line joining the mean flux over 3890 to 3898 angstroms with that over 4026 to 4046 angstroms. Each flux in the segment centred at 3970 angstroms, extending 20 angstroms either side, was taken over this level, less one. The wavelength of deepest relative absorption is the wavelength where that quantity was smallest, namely 3968.0 angstroms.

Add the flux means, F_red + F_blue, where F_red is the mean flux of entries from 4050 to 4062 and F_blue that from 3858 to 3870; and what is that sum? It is 19.5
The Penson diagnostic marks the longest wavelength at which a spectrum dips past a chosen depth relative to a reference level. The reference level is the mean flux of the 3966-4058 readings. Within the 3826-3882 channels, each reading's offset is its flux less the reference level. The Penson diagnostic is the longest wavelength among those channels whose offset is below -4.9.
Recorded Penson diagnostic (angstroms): 3880.0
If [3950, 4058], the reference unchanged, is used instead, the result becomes 3972.0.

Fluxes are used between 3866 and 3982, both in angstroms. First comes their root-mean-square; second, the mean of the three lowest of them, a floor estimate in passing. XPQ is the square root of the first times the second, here 4.6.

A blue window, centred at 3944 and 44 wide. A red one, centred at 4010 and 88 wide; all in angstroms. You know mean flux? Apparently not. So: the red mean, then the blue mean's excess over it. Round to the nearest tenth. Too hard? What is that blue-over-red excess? -5.6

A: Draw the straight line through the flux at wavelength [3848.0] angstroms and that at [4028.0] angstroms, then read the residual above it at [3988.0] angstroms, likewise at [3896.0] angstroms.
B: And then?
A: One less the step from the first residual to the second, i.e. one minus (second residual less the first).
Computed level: 3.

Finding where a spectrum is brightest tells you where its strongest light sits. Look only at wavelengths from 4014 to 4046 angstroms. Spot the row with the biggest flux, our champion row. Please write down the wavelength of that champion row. 4020.0 angstroms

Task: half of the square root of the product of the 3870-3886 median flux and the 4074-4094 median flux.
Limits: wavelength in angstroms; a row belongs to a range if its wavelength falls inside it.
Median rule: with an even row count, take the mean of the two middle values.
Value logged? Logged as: 5.0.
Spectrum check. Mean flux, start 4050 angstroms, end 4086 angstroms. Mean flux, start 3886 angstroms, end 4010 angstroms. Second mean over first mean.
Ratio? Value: 0.67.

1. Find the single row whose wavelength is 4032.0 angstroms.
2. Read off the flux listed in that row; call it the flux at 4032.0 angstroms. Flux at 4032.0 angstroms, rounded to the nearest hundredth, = 11.40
